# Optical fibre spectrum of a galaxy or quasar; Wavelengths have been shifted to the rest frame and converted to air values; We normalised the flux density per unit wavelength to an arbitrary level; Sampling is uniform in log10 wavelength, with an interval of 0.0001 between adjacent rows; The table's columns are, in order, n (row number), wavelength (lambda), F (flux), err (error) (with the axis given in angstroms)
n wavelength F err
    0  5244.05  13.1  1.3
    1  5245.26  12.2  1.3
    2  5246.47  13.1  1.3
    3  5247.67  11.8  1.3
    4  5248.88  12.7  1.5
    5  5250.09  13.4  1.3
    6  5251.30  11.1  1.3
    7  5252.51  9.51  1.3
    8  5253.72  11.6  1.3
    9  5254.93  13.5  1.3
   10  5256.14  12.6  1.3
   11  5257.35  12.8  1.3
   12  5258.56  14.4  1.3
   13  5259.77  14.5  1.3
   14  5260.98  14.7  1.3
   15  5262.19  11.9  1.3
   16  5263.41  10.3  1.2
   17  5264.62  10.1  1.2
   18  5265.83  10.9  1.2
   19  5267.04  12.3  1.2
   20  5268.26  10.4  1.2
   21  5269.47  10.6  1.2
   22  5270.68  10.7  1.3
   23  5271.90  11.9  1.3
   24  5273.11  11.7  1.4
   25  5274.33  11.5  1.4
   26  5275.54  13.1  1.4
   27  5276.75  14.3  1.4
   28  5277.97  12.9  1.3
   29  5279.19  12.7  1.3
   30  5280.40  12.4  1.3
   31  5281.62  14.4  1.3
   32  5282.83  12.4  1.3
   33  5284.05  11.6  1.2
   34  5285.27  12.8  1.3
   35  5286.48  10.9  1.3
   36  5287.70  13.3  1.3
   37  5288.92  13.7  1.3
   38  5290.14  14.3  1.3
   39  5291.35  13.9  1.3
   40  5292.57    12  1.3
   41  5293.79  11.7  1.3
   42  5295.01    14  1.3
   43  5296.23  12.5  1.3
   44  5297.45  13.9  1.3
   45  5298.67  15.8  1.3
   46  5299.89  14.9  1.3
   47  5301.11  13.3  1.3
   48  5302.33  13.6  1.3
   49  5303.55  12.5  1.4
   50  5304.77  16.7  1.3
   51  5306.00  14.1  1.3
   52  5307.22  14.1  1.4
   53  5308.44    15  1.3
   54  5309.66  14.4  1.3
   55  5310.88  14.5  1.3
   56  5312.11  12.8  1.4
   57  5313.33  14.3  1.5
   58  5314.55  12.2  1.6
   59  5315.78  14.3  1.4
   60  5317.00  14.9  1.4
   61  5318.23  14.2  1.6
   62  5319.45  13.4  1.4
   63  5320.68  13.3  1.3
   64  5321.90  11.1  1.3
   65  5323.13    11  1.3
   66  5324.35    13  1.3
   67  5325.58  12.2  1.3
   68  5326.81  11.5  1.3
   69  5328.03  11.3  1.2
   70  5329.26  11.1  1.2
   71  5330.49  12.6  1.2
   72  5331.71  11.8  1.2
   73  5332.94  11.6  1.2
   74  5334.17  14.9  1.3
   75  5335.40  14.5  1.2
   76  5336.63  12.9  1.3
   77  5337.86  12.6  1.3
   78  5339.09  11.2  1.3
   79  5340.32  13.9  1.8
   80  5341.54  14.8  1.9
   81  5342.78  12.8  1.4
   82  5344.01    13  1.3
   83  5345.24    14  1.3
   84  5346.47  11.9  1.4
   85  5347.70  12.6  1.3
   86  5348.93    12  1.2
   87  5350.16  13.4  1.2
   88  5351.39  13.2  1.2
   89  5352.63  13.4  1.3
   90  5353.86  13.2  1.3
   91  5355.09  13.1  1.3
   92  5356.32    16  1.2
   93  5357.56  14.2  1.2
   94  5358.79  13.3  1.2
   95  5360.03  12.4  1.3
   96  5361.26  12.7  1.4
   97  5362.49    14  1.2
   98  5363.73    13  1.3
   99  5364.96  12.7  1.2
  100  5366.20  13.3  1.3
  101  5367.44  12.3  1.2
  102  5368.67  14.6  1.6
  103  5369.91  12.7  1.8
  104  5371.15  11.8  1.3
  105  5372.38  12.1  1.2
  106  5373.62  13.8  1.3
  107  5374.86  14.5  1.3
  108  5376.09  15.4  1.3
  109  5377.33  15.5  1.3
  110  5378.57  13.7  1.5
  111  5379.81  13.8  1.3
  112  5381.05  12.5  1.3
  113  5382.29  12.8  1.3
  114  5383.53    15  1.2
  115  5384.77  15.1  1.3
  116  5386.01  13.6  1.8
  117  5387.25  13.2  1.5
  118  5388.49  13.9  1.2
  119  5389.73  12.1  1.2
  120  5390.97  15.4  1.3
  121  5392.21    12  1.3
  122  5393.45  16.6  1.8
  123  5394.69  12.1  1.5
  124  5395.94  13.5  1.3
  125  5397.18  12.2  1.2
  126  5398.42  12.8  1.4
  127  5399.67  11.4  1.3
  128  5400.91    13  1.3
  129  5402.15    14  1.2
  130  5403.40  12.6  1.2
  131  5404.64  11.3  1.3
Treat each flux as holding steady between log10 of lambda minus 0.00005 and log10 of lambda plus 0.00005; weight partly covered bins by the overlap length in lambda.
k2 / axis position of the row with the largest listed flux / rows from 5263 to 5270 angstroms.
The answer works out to 5267.04 angstroms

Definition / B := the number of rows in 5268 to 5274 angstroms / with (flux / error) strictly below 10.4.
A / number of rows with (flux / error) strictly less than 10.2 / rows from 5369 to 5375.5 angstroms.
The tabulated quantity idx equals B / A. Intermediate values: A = 3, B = 5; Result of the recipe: 1.7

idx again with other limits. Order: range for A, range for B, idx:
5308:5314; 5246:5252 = 2.5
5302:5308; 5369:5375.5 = 1.5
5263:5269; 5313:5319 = 1.0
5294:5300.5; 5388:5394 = 3.0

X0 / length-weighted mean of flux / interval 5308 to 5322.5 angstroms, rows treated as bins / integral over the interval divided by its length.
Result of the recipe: 13.7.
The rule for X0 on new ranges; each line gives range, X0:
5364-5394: 13.7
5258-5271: 11.9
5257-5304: 12.7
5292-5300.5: 13.5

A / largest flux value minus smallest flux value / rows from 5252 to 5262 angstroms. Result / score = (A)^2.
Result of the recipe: 26.9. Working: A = 5.2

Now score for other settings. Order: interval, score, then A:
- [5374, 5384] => 9.0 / 3.0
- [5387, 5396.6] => 21.2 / 4.6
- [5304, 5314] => 15.2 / 3.9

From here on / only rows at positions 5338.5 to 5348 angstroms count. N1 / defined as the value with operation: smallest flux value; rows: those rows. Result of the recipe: 11.2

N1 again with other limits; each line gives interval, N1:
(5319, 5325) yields 11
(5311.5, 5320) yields 12.2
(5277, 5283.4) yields 12.4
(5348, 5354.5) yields 12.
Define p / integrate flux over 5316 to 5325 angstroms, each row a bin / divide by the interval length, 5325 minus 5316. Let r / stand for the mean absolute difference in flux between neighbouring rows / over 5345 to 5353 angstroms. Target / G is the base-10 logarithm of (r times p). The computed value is 1.05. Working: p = 13.0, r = 0.87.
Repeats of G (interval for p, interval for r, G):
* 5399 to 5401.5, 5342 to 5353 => 0.99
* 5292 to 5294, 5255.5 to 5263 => 1.07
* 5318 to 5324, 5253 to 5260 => 1.07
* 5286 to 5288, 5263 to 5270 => 1.03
